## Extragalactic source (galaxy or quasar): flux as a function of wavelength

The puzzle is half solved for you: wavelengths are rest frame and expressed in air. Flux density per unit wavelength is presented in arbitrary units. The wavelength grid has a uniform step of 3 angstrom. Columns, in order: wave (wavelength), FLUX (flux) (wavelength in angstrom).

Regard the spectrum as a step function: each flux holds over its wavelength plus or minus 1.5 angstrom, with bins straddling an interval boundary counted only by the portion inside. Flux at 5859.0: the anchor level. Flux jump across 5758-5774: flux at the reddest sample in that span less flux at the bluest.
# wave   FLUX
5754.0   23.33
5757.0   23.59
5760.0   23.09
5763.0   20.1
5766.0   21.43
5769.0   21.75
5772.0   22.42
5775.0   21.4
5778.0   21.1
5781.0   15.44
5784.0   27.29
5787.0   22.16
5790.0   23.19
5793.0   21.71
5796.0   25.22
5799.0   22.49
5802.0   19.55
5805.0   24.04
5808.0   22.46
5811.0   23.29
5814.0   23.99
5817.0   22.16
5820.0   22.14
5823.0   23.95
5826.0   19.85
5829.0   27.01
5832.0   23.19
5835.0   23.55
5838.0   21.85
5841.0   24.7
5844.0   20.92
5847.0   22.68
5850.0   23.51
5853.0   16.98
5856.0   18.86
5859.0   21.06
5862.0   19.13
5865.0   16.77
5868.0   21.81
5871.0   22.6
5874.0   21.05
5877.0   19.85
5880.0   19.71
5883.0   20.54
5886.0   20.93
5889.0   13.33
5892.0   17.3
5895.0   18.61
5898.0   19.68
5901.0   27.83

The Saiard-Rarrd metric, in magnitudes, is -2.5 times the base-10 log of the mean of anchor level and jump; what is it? -2.52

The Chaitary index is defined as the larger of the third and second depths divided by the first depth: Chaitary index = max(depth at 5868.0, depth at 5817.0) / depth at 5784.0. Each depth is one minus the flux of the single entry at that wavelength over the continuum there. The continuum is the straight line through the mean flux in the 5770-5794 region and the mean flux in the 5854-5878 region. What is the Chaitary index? 0.2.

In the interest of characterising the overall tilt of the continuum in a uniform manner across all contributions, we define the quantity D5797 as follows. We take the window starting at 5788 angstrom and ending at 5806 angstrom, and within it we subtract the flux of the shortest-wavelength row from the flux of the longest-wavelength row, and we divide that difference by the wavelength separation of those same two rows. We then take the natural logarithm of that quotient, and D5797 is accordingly -2.9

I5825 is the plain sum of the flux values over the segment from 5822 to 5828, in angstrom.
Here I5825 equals 43.8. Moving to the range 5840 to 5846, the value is 45.6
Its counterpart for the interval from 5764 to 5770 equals 43.2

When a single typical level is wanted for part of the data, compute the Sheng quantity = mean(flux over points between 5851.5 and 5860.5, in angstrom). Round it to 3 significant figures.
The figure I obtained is 19.0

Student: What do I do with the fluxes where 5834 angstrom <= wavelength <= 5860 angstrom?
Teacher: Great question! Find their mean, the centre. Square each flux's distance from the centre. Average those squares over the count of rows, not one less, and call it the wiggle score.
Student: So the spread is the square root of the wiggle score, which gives 2.3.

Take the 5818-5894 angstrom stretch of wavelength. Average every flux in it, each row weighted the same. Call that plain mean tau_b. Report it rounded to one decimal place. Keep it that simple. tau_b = 20.9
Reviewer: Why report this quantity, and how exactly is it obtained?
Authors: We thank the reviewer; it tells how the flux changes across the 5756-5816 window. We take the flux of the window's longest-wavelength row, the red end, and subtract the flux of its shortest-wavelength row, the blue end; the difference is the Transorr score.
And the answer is 0.4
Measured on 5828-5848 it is -4.3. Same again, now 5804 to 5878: -4.2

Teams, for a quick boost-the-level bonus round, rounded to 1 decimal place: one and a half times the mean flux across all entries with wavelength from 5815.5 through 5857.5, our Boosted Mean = 33.4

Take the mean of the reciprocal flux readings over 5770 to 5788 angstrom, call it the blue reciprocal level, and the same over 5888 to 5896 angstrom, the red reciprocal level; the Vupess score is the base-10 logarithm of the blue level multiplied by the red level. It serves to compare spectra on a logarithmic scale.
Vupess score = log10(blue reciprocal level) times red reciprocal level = -0.082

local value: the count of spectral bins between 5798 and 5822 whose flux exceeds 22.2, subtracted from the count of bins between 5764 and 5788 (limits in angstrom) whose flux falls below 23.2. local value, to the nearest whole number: 2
